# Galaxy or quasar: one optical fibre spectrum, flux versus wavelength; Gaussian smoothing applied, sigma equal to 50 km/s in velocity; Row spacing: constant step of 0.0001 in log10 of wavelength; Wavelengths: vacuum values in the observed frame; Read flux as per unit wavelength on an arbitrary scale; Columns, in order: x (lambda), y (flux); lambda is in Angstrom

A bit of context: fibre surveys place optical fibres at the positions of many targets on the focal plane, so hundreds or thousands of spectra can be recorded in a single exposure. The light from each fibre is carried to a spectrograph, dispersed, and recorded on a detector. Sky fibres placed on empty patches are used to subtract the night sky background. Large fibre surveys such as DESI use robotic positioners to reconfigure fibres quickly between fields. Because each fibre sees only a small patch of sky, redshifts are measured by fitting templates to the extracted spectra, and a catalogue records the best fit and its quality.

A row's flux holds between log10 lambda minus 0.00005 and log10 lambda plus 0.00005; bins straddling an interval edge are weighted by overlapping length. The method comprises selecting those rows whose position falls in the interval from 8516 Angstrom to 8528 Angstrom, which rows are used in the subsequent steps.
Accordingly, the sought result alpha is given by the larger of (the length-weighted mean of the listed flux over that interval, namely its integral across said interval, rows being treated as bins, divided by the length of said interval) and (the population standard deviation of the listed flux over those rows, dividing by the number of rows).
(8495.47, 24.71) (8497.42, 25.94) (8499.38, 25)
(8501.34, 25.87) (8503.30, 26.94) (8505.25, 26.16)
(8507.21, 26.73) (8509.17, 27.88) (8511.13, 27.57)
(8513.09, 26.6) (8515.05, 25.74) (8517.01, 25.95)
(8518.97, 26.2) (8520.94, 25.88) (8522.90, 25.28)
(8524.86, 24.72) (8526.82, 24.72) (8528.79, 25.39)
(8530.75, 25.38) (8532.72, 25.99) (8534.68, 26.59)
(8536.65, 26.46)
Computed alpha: 25.4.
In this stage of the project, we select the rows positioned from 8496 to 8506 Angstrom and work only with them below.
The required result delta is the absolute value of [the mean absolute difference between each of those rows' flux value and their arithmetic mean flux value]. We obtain 0.45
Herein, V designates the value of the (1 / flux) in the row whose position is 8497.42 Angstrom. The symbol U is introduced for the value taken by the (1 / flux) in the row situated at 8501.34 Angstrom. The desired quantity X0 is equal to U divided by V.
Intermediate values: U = 0.0387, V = 0.0386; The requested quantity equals 1.00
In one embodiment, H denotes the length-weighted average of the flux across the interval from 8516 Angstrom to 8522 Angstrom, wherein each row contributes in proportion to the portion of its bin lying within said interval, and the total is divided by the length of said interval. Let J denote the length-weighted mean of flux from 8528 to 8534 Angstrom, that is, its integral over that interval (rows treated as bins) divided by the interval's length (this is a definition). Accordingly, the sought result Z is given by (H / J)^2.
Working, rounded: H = 26.0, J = 25.7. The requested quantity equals 1.03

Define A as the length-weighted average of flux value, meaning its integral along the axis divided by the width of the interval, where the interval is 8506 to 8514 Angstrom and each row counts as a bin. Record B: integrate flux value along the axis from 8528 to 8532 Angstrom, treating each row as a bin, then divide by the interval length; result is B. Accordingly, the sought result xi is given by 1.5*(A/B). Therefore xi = 1.60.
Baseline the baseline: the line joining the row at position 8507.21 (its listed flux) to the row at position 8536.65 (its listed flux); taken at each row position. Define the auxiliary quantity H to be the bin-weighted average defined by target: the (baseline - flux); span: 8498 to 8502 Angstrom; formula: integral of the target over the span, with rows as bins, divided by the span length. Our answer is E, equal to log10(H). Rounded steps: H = 1.3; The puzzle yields 0.13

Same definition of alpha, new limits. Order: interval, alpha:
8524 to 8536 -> 25.5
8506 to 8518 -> 26.7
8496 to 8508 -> 26.1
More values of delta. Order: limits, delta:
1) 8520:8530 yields 0.38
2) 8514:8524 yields 0.24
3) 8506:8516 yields 0.66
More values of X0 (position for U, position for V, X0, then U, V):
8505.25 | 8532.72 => 0.99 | 0.0382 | 0.0385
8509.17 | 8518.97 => 0.94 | 0.0359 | 0.0382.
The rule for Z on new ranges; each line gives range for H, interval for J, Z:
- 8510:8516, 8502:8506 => 1.01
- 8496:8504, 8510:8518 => 0.95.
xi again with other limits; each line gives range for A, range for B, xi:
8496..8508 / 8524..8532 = 1.56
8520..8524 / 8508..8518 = 1.43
